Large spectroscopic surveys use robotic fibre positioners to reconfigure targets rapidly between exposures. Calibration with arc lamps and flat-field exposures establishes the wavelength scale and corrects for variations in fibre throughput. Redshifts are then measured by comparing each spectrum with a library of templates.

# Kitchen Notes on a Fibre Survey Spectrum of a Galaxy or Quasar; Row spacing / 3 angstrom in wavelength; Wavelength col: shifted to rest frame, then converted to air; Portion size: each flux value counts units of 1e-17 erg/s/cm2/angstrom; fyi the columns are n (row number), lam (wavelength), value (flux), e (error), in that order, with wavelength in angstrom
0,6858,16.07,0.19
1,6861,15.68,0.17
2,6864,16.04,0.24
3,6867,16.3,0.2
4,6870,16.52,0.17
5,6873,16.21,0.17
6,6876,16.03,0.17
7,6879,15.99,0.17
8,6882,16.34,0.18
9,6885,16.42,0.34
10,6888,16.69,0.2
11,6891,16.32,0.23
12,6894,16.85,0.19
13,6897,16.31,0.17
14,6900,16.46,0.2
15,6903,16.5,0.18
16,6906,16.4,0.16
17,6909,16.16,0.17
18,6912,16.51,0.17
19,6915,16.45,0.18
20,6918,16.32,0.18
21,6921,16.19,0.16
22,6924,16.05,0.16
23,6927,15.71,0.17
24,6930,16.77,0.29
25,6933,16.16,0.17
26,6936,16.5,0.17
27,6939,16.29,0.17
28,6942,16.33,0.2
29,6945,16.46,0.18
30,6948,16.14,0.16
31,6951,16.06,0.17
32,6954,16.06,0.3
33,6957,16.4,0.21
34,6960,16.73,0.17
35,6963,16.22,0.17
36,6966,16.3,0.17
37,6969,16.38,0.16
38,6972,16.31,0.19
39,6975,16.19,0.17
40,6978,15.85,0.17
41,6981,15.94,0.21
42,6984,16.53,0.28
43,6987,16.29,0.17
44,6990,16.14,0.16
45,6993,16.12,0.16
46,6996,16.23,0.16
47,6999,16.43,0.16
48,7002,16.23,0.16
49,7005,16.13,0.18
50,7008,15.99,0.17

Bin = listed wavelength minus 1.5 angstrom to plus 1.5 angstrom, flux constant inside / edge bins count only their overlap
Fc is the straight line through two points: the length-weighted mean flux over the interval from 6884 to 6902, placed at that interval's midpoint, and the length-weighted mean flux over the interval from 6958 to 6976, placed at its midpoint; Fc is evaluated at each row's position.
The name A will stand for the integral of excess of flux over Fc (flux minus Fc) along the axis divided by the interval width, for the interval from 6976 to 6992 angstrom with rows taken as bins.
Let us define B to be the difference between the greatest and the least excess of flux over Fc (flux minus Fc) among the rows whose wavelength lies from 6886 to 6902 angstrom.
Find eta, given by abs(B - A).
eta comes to 0.71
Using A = -0.18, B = 0.5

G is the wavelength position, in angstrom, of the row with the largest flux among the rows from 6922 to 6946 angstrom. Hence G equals 6930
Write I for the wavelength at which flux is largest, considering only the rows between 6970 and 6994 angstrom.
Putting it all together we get 6984 angstrom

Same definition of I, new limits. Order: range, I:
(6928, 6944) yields 6930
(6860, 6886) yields 6870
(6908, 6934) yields 6930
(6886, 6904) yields 6894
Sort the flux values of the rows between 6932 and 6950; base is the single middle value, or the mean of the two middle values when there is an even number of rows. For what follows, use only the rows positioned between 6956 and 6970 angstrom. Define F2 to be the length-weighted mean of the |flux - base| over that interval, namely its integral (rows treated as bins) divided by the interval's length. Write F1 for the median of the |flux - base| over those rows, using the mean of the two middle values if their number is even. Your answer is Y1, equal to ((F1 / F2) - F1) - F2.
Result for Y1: 0.41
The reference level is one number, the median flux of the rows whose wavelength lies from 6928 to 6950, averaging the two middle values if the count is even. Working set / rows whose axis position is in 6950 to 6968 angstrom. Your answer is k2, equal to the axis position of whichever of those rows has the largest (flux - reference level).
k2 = 6960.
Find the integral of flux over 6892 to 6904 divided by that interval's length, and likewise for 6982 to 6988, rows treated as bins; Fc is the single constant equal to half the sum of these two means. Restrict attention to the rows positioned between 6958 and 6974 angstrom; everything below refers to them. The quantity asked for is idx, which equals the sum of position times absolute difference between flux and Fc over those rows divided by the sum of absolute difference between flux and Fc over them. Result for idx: 6964.5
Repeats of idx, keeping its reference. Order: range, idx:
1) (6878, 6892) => 6883.4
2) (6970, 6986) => 6978.2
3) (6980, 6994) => 6986.7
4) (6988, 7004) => 6994.7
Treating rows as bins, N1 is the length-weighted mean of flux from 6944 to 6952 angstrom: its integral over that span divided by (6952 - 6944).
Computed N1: 16.2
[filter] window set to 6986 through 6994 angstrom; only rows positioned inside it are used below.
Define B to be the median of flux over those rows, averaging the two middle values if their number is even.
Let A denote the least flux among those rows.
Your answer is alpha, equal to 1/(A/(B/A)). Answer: 0.0621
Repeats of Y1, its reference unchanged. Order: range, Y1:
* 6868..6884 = 0.78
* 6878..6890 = 0.68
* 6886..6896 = 0.67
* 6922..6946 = 0.34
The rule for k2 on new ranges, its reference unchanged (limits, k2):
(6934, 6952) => 6936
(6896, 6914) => 6912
